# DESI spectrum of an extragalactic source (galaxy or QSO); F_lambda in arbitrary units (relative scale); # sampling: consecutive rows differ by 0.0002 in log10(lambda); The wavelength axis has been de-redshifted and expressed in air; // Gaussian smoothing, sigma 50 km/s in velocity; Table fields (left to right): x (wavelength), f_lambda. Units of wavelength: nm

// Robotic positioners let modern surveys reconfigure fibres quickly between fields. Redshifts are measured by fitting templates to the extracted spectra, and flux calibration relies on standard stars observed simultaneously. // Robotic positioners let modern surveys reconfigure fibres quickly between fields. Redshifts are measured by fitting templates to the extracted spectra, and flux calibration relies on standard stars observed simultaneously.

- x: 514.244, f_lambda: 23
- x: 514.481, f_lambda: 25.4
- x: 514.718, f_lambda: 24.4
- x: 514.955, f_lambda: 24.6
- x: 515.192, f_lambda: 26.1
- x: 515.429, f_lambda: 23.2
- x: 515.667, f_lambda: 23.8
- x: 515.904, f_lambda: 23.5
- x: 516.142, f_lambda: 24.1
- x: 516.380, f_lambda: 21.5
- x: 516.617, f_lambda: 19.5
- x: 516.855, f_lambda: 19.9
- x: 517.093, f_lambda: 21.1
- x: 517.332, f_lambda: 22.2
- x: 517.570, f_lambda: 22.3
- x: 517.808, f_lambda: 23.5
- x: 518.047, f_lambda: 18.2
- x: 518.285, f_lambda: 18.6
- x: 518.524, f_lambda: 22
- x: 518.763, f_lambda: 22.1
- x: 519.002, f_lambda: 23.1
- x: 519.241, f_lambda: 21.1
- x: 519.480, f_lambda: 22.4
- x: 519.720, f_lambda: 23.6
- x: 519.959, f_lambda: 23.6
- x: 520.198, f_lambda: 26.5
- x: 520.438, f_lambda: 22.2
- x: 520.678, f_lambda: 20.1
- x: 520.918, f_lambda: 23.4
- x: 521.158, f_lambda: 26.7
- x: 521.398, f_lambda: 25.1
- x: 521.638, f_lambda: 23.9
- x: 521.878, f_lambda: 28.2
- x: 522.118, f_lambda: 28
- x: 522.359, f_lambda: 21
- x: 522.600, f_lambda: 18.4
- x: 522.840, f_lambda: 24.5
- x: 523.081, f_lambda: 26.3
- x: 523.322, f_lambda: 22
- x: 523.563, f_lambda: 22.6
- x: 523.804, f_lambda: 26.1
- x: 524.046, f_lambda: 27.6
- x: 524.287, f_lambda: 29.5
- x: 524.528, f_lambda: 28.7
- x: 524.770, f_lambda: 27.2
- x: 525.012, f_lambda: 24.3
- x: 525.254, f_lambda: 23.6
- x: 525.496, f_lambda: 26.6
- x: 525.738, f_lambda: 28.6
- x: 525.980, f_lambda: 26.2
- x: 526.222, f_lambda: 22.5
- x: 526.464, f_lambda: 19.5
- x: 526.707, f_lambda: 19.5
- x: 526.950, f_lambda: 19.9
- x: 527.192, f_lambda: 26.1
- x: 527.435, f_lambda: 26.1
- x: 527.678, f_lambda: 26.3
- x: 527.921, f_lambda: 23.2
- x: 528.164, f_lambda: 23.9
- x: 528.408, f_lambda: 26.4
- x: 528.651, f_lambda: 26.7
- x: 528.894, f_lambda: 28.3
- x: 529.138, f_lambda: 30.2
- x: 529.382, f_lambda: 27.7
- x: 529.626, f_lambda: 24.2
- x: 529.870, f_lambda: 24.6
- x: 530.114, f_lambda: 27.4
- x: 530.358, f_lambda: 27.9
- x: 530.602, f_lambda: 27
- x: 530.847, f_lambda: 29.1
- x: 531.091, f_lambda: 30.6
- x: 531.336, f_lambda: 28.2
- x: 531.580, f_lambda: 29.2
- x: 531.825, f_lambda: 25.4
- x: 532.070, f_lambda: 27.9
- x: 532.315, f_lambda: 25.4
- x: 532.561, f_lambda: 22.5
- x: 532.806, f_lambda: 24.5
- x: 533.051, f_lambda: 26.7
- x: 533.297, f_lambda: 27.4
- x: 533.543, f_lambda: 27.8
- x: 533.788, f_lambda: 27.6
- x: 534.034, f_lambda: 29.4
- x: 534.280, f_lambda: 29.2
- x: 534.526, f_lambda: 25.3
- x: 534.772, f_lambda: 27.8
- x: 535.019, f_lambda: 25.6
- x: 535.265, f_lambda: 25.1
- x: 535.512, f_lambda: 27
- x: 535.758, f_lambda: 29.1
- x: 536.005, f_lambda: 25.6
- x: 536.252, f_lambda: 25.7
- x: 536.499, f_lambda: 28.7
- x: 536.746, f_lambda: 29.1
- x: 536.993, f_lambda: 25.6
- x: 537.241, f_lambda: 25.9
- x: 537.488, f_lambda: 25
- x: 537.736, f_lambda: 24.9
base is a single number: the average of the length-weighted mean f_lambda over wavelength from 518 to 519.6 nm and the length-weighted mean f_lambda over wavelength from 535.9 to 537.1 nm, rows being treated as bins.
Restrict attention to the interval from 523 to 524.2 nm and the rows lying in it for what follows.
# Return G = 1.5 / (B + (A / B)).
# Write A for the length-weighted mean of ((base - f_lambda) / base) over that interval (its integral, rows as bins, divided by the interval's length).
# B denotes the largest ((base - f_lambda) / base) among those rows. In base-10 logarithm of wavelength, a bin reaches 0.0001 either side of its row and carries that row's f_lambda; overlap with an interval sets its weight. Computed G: -4.3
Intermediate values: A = -0.04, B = 0.09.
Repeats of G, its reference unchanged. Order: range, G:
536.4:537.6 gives 0.5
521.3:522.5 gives -7.3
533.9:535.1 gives 0.5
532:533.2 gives -2.1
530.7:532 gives 0.5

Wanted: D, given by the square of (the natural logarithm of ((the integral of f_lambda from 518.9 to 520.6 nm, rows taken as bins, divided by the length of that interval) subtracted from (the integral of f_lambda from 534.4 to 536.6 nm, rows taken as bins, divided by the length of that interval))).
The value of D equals 1.6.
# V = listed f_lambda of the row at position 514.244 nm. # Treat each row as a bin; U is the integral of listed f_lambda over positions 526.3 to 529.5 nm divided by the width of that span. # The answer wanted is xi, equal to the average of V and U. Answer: 23.9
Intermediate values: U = 24.9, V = 23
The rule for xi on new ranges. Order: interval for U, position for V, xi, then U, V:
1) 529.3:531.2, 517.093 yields 24.2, 27.3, 21.1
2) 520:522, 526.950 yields 22.2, 24.5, 19.9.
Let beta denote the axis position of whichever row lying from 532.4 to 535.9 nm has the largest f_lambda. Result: 534.034 nm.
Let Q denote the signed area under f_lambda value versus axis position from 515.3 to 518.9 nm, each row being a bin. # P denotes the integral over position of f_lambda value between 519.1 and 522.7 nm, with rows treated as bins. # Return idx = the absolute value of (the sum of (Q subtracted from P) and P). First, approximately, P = 85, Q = 78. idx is 92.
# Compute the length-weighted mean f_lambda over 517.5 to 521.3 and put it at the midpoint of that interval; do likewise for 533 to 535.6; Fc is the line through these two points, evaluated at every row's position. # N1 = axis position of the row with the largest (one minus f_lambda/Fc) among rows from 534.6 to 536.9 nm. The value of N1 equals 535.265 nm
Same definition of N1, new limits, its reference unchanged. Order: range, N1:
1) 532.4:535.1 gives 532.561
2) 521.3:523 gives 522.600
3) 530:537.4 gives 532.561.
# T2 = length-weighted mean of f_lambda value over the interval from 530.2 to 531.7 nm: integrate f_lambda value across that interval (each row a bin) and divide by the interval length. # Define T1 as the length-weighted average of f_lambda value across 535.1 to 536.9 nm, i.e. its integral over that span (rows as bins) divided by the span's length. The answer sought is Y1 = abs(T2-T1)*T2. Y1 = 43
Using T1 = 27.1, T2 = 29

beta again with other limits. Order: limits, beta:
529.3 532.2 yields 531.091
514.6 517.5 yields 515.192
